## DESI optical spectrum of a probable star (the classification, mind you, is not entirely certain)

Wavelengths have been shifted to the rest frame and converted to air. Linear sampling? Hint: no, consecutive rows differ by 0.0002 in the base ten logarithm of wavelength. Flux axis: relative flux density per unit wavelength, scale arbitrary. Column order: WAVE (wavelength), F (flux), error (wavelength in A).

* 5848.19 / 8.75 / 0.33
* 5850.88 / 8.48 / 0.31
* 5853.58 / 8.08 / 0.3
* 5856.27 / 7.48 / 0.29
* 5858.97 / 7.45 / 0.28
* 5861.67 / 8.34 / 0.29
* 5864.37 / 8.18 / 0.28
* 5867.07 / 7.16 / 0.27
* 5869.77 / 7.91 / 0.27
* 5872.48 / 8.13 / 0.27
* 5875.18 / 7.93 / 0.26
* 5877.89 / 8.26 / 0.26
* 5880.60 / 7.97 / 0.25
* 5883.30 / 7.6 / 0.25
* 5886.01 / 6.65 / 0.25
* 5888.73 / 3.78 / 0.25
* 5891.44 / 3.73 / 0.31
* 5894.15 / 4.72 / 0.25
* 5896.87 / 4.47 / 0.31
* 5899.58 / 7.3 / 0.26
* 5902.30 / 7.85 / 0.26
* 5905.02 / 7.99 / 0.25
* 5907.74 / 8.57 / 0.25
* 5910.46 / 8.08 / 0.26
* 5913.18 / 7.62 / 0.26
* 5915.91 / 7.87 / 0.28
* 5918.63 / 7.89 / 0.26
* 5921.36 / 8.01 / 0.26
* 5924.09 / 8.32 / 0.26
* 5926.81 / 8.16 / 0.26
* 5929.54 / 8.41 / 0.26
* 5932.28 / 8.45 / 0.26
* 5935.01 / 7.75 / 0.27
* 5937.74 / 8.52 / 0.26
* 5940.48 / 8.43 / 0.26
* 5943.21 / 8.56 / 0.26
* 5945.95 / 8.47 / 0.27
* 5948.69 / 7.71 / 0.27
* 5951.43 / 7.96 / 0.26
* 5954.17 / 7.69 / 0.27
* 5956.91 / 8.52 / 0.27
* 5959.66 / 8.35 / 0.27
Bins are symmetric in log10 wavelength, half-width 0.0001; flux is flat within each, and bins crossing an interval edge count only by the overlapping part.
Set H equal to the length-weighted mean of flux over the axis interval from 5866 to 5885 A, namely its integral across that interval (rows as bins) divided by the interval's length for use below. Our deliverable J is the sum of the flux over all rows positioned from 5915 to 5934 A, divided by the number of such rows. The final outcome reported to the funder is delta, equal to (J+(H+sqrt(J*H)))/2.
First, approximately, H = 7.8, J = 8.16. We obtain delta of 12.0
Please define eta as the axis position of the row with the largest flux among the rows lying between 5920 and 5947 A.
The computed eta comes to 5943.21 A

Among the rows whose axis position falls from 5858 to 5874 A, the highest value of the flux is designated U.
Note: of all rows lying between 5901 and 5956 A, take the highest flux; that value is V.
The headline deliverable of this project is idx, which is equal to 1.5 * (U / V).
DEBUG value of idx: 1.460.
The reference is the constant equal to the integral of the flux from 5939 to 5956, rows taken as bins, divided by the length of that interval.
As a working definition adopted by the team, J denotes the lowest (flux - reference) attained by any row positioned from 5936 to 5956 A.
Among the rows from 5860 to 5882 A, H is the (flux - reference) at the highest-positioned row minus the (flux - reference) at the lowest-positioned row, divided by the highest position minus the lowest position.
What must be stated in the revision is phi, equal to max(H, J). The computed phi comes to -0.02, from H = -0.020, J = -0.5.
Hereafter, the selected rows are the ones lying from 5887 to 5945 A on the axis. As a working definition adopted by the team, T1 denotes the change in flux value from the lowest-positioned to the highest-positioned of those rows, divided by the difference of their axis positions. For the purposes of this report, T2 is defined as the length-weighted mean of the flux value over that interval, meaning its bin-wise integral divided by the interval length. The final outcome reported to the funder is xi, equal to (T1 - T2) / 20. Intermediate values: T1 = 0.088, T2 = 7.36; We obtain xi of -0.364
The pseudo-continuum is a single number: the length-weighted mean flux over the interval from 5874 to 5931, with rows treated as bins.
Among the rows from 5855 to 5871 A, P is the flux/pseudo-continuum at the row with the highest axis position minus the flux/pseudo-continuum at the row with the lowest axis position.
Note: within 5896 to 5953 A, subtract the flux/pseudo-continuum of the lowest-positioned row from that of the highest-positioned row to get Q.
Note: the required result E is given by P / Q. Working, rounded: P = 0.060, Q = 0.48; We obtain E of 0.12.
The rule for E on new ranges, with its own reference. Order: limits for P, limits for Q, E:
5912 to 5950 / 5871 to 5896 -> -0.03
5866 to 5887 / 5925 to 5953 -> 2.55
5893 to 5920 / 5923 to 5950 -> -5.20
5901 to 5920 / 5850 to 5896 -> -0.01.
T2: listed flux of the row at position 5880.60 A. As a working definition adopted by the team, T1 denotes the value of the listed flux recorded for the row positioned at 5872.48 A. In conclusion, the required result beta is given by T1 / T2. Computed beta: 1.020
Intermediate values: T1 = 8.13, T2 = 7.97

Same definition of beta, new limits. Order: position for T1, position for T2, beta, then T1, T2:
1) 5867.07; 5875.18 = 0.903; 7.16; 7.93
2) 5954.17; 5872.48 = 0.946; 7.69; 8.13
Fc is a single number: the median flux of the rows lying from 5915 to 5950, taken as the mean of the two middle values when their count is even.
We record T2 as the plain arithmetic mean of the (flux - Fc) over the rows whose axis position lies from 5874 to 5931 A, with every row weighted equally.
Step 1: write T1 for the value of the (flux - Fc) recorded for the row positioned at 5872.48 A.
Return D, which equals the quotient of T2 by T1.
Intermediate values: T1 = -0.19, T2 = -1.12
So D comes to 5.9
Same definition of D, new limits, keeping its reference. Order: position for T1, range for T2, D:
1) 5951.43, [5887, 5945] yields 2.7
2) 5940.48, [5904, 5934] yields -1.8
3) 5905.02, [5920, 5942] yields 0.2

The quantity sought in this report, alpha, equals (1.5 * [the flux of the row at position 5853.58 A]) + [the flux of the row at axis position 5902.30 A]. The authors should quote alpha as 20.0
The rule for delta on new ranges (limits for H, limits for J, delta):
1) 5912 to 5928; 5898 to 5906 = 11.8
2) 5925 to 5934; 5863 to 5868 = 12.0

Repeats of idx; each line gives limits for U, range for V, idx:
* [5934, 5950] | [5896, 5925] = 1.498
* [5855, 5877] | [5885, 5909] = 1.460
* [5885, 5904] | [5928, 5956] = 1.376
